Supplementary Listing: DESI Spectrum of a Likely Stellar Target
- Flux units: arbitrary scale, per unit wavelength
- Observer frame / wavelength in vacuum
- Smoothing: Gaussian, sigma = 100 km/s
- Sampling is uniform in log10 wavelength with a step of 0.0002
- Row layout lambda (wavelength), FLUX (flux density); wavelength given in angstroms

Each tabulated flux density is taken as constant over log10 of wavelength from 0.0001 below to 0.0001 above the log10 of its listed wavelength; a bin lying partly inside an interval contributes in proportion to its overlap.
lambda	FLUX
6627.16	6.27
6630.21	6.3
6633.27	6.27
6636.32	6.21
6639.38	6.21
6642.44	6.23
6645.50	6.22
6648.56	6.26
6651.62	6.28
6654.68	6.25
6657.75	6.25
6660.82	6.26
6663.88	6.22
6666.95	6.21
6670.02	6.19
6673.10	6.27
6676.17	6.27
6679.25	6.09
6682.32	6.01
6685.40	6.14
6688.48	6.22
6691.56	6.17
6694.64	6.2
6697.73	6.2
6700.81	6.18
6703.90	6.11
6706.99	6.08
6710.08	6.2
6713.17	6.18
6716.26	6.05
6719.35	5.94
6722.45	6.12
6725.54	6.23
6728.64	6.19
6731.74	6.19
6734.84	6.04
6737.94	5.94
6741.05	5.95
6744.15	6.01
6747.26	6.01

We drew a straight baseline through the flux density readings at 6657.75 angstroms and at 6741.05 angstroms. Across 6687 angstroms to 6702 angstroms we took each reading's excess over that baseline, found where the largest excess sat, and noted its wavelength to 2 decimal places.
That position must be 6697.73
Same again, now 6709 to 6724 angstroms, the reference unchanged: 6710.08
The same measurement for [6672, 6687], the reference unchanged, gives 6676.17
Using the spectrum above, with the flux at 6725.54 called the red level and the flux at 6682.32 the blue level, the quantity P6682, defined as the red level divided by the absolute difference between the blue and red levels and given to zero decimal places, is 28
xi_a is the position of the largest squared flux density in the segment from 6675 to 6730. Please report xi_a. 6676.17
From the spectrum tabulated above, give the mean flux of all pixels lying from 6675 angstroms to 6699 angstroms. 6.16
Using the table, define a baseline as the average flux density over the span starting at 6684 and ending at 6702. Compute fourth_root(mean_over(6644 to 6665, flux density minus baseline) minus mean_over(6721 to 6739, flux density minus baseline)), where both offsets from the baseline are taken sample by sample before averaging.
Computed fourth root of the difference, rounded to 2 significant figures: 0.60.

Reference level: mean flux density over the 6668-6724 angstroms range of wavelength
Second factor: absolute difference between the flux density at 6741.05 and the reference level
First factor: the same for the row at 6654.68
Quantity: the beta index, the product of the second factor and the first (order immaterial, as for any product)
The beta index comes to 0.020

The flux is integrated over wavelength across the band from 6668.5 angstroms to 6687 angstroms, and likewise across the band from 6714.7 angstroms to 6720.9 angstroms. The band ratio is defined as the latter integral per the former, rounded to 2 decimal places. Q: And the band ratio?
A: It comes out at 0.33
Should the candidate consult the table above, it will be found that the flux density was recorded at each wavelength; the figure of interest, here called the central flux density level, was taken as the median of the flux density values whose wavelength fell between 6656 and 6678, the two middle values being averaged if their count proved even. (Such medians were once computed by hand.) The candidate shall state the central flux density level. 6.25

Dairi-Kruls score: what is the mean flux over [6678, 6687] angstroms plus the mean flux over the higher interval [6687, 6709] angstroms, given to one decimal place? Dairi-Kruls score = 12.2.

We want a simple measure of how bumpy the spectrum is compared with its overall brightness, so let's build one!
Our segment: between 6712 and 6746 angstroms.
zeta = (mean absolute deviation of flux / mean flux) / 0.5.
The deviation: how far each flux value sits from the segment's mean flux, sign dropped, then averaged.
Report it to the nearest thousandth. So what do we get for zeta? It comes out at 0.032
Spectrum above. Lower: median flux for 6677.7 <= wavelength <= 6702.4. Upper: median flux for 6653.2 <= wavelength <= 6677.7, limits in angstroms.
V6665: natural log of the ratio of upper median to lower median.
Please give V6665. 0.012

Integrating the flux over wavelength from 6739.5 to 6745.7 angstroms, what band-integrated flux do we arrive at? 37.1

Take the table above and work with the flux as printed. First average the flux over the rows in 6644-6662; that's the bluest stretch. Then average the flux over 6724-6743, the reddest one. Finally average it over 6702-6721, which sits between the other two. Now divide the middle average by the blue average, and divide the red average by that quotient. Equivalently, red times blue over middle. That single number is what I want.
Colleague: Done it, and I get 6.25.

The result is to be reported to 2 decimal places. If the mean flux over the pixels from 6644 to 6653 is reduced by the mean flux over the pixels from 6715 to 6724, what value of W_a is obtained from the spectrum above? 0.22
